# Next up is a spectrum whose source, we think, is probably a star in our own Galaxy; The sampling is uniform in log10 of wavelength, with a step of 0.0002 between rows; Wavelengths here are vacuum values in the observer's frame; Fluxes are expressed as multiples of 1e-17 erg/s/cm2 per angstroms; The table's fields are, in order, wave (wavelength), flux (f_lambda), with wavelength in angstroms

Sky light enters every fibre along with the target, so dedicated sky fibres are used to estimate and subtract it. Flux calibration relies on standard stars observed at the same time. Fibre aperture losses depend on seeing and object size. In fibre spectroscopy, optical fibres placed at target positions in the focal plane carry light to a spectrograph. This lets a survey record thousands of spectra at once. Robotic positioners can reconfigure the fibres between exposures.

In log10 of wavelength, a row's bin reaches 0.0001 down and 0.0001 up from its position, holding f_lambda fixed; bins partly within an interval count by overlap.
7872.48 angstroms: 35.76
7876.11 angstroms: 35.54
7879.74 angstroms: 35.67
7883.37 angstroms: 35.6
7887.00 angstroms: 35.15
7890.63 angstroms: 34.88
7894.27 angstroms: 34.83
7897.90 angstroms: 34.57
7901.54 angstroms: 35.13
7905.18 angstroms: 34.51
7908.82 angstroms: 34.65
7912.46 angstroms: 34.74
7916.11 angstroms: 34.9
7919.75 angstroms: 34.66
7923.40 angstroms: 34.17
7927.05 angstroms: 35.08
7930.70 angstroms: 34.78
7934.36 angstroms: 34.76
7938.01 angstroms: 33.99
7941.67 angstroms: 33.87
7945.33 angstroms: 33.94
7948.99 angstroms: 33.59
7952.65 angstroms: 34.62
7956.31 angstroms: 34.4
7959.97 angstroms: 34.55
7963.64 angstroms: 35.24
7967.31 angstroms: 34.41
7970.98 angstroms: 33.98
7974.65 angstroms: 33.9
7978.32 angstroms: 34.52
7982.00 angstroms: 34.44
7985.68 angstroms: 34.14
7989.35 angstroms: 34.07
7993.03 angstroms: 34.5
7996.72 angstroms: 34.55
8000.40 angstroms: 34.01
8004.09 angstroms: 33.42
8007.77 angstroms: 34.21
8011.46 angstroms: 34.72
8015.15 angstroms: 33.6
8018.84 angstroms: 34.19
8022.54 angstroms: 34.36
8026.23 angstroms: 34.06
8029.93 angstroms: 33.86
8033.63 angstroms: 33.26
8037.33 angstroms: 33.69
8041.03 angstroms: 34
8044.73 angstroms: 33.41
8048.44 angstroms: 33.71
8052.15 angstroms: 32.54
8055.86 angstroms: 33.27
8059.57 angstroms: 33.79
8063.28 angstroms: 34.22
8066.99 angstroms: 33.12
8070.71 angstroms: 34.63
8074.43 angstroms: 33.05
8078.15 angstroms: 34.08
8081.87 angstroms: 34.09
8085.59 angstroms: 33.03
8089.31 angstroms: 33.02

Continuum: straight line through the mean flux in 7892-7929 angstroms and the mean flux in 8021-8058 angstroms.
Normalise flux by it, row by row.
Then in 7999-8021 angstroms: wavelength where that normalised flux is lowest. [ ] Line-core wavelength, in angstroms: 8004.09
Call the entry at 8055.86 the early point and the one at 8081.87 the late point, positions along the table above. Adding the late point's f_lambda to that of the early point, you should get 67.4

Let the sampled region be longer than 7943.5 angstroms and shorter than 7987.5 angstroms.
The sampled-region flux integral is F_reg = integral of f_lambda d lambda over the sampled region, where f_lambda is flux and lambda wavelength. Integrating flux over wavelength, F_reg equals 1510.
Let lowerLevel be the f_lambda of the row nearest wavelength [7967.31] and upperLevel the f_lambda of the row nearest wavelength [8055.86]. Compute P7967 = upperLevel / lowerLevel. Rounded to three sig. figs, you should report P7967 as 0.967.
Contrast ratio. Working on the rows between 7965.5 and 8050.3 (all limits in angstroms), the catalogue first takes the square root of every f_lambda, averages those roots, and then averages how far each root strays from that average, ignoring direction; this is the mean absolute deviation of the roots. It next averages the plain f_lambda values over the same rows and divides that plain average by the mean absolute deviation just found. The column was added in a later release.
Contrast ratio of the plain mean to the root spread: 1253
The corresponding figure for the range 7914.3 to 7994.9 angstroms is 1157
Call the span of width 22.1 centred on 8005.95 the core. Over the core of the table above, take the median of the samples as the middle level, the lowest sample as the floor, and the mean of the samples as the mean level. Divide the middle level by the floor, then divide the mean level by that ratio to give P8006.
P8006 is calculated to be 33.4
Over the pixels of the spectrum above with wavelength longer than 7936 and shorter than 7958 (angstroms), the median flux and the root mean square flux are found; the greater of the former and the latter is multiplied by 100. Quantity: 3407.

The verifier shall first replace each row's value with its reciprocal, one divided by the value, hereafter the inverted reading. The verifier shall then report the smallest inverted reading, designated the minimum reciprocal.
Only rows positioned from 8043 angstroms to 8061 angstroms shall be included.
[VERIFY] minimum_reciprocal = 0.0296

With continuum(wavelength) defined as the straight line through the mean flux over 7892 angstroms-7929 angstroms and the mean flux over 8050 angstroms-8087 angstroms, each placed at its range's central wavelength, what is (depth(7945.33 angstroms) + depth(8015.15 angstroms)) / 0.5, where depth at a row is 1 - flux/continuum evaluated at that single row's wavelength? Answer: 0.05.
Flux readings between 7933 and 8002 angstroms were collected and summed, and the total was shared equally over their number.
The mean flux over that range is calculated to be 34.3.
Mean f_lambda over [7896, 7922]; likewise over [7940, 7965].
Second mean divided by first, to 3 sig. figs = 0.988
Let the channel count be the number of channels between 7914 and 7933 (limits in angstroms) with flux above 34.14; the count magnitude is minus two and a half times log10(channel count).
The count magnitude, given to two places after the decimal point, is -1.75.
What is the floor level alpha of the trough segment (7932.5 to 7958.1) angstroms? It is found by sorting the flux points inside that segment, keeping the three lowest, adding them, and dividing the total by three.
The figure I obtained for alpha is 33.8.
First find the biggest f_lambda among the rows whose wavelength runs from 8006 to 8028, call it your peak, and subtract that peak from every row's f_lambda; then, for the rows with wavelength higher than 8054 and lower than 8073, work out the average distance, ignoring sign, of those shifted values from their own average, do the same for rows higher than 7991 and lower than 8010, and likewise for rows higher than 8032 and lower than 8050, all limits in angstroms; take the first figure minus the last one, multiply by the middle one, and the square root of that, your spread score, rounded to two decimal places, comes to 0.30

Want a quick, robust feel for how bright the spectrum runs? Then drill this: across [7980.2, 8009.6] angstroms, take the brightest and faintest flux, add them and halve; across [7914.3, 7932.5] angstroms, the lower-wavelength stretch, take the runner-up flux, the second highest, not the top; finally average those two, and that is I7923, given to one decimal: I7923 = 34.4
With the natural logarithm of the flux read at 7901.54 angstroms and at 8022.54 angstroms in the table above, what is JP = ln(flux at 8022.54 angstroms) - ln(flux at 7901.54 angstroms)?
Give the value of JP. -0.02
